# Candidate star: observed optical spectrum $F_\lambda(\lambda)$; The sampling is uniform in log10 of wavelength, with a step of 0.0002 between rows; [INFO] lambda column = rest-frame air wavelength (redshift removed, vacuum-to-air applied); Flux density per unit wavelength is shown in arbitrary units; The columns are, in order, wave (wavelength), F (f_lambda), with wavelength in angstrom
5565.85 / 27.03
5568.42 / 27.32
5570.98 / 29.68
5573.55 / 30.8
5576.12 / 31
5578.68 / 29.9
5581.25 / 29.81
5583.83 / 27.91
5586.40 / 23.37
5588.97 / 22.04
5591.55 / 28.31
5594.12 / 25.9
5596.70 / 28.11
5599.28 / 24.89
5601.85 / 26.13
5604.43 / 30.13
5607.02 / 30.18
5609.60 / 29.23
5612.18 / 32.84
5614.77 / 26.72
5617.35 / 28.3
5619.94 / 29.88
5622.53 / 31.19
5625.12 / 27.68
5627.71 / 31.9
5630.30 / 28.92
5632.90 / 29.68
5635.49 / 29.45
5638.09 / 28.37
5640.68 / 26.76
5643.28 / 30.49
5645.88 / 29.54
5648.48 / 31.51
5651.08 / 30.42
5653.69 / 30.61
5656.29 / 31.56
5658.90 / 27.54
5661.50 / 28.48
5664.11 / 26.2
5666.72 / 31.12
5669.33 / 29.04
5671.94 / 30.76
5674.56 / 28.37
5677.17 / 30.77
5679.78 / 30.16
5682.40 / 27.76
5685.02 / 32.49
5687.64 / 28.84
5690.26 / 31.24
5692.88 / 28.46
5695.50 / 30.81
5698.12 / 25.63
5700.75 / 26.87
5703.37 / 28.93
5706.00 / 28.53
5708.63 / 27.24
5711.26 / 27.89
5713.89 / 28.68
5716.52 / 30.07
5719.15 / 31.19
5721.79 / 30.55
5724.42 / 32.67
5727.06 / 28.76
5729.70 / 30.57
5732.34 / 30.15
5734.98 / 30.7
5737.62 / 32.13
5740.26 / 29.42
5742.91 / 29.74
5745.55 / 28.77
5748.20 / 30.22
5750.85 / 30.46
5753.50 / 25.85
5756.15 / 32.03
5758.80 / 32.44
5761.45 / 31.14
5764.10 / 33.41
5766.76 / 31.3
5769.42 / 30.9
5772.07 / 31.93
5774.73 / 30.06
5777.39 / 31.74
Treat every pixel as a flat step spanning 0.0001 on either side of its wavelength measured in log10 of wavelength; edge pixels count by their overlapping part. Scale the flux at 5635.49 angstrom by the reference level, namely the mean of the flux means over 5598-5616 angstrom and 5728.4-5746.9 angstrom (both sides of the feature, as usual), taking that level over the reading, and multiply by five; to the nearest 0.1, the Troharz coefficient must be 5.0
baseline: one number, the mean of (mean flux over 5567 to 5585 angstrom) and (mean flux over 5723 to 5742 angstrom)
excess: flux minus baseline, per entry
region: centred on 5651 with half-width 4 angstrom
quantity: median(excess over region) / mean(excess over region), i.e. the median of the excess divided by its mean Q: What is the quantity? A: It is 0.7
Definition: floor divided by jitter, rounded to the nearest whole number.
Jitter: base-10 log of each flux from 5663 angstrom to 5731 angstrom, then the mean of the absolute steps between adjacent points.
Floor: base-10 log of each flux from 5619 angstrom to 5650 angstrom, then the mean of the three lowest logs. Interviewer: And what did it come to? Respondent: 44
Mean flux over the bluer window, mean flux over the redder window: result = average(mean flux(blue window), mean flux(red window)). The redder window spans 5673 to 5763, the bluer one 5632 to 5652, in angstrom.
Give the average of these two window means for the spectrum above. 29.6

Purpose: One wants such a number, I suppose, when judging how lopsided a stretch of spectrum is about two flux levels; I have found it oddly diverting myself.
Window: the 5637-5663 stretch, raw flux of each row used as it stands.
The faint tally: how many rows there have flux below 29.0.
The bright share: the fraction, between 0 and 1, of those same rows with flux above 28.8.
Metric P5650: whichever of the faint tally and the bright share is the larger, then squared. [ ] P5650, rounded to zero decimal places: 16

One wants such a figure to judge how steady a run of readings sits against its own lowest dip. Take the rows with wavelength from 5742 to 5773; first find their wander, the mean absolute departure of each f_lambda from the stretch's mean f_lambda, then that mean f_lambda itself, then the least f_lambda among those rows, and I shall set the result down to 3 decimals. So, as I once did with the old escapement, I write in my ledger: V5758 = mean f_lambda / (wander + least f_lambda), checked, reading 1.126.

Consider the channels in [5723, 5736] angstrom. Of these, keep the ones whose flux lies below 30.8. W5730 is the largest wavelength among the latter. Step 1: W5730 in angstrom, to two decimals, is 5734.98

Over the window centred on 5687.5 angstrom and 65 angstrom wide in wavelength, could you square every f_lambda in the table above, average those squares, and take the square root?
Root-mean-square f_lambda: 29.2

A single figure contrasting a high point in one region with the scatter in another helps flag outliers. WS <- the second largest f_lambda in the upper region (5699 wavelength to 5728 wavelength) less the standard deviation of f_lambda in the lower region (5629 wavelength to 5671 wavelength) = 29.6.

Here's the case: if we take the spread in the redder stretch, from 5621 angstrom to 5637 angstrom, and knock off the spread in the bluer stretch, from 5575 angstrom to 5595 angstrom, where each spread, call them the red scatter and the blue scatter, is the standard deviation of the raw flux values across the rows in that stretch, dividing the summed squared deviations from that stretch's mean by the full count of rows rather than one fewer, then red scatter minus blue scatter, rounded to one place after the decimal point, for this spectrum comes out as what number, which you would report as -1.6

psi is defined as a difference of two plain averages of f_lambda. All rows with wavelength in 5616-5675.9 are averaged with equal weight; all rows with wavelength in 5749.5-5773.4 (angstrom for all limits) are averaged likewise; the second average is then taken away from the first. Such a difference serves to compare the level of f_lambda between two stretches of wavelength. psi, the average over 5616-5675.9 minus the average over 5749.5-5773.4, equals -1.6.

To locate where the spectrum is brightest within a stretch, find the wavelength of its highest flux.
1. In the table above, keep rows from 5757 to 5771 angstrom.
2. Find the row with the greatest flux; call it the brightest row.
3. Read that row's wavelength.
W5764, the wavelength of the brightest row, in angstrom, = 5764.10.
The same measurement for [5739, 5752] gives 5750.85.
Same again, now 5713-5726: 5724.42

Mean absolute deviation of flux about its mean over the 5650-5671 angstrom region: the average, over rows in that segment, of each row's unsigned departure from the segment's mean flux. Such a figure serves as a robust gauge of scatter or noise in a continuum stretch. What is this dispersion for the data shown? 1.56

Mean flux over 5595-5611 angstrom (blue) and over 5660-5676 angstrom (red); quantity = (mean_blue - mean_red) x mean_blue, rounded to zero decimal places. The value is -25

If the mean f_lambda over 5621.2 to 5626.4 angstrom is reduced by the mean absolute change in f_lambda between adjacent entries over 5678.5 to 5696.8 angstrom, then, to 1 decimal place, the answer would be 26.4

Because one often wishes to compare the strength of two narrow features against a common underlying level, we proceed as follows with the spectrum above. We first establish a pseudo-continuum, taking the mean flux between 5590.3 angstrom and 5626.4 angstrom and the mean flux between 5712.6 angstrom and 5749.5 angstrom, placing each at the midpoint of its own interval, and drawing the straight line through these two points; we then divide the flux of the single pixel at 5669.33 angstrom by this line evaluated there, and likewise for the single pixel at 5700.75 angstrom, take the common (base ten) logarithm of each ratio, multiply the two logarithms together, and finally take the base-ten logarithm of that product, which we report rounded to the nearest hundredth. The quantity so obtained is -3.62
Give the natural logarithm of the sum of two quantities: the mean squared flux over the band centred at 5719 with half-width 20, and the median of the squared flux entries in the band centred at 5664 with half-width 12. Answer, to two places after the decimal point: 7.45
